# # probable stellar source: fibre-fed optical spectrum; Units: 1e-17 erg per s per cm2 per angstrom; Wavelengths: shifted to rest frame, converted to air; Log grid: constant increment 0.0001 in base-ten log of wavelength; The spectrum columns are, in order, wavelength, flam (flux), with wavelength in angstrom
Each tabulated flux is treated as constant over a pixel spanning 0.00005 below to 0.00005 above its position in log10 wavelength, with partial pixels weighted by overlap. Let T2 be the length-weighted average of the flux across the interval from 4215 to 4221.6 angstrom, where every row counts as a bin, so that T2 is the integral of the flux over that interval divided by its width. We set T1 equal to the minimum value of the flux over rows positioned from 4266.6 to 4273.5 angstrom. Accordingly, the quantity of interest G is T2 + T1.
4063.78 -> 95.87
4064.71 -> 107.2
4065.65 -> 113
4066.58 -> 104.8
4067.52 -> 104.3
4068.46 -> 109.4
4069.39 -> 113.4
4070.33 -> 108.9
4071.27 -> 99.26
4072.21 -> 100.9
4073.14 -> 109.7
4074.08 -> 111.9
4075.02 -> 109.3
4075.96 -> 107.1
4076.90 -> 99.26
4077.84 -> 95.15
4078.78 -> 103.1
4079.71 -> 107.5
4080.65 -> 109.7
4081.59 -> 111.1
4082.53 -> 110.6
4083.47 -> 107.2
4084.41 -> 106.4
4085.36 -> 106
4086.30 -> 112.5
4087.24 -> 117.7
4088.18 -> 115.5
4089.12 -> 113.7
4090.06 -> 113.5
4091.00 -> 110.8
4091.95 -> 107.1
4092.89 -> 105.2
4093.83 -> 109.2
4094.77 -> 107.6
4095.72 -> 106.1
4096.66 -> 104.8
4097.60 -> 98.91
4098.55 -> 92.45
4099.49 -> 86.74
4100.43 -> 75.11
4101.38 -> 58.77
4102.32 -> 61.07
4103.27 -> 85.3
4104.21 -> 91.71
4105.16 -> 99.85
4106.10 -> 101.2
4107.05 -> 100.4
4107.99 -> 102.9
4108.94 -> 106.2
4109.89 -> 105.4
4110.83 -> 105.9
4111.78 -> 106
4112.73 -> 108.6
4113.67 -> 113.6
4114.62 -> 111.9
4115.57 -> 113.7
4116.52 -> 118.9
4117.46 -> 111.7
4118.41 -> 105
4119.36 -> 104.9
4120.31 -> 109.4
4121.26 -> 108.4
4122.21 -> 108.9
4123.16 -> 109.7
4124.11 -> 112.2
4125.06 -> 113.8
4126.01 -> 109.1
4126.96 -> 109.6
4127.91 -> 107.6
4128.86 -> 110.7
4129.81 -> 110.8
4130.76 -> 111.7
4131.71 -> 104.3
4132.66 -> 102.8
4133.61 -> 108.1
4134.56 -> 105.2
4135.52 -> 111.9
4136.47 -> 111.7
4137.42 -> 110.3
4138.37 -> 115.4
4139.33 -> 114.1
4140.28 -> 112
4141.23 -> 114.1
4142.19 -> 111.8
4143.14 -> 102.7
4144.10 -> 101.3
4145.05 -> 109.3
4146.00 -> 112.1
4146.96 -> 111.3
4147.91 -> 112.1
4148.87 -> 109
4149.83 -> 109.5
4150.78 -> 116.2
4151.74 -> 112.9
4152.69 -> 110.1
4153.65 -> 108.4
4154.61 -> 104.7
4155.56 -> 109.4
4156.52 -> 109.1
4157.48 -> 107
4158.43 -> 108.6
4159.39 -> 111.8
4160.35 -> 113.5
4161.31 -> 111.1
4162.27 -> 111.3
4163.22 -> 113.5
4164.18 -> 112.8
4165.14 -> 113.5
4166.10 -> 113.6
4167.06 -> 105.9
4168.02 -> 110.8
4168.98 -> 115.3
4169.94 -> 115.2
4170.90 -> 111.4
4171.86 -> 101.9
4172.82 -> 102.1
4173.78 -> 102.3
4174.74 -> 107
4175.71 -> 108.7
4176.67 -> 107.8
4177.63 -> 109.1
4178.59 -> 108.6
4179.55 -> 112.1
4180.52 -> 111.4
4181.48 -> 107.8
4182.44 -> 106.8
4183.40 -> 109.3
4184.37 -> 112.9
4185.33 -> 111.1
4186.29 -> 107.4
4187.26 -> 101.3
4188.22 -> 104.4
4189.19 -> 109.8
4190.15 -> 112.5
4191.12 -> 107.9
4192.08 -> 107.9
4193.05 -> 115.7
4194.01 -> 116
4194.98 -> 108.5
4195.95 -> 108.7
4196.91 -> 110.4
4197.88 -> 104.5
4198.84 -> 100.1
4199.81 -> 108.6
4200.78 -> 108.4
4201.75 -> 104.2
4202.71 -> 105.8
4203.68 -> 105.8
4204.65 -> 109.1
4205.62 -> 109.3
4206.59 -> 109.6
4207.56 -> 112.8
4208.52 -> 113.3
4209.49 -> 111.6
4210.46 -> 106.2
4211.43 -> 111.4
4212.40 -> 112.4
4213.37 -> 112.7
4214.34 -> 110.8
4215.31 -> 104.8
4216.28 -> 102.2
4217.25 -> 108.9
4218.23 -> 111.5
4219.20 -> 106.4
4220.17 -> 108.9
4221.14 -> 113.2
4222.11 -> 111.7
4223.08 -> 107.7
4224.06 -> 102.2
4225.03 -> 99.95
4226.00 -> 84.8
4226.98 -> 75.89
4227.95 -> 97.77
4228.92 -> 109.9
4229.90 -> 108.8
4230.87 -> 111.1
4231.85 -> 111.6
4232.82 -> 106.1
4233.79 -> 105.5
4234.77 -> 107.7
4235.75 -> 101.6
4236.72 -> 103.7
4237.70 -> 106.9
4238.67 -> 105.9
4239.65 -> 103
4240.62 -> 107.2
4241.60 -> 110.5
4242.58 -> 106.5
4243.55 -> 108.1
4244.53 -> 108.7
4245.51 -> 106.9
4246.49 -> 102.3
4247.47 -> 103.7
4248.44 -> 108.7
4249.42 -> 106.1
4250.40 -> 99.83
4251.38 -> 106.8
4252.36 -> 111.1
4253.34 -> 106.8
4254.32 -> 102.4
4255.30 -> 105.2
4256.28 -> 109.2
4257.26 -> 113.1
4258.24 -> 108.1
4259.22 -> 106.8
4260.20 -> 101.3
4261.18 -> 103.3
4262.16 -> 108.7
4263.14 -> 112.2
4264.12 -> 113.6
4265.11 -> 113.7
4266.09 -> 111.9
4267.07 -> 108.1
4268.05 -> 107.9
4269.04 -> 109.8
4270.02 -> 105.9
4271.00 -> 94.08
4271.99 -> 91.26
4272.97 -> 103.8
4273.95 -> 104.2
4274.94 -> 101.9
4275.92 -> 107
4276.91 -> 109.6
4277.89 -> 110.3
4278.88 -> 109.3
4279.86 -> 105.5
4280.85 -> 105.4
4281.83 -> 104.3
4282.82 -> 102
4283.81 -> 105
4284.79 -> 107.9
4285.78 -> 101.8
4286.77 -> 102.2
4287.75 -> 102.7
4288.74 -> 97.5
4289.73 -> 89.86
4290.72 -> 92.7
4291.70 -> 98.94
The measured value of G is 199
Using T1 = 91.26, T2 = 108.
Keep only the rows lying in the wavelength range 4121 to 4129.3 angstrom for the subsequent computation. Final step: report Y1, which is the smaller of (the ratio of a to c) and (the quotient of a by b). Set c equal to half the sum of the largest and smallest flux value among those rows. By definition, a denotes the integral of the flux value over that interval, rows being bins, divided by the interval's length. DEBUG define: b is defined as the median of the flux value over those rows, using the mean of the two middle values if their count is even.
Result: 0.994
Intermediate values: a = 110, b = 110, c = 111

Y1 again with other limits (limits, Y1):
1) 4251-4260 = 0.998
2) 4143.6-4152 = 0.991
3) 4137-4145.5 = 0.985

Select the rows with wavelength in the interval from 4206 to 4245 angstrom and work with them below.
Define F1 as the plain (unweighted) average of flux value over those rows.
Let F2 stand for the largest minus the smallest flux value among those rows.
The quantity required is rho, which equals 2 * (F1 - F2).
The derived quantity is 138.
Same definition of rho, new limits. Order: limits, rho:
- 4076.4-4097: 171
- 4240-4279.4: 168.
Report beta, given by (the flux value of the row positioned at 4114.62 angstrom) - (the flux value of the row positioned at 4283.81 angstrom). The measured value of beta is 6.9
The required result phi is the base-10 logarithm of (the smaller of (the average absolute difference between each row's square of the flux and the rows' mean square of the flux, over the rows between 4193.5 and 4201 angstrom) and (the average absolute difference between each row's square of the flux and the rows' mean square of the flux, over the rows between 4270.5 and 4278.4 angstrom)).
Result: 2.79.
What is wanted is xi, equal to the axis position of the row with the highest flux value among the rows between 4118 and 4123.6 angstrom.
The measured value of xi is 4123.16 angstrom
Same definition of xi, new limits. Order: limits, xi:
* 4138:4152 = 4150.78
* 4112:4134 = 4116.52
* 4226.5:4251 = 4231.85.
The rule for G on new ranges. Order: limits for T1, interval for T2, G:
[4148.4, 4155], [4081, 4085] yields 213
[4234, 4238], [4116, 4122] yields 211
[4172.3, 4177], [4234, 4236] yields 207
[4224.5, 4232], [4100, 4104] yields 147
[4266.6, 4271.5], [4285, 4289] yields 196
